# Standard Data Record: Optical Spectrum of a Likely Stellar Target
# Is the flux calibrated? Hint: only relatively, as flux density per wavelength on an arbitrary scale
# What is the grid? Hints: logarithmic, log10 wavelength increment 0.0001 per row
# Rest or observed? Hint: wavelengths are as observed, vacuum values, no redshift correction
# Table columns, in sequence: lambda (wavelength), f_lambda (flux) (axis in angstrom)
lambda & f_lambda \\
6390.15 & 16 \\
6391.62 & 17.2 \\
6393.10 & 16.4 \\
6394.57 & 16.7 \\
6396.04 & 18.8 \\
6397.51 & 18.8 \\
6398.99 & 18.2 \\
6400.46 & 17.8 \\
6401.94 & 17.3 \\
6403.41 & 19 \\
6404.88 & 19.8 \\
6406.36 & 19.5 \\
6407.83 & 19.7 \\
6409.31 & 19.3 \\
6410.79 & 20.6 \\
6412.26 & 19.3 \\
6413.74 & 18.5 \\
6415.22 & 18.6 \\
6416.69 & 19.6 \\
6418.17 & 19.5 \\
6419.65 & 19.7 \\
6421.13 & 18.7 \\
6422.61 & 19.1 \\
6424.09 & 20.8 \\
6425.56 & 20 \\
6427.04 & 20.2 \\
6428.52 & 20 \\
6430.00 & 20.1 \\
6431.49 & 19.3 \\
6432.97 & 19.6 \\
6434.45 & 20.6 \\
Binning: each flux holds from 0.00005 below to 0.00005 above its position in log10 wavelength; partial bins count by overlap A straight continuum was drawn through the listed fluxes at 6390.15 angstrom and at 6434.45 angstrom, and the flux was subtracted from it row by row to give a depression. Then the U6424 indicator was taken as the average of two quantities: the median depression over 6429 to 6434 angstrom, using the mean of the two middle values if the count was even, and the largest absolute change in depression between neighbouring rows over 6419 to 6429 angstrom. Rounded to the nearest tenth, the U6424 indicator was 1.2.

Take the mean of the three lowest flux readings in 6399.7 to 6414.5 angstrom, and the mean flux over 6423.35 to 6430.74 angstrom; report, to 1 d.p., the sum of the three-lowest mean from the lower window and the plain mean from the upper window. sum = 38.1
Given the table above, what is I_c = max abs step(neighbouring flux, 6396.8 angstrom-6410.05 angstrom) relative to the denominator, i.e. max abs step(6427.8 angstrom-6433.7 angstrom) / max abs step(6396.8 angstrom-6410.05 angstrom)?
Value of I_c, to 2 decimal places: 0.47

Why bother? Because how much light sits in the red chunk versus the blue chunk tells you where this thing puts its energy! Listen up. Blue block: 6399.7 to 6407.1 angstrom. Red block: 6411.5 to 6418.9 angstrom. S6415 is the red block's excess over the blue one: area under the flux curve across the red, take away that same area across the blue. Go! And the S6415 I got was 3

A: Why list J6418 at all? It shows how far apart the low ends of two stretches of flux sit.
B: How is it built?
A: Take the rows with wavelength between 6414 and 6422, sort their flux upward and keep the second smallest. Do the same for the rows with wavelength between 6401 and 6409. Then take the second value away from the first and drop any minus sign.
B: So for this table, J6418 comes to 0.3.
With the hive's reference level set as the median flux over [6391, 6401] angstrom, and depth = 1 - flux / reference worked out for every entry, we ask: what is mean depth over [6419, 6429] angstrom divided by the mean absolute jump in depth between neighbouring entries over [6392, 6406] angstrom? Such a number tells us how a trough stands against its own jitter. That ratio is -2.5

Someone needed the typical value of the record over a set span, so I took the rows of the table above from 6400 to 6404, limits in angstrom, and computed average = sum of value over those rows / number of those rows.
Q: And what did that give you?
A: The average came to 18.0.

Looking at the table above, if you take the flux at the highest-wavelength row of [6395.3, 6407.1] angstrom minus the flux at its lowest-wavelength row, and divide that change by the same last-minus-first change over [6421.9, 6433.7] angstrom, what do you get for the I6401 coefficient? 1.4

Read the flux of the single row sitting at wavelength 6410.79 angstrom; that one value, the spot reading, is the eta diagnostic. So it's 20.6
